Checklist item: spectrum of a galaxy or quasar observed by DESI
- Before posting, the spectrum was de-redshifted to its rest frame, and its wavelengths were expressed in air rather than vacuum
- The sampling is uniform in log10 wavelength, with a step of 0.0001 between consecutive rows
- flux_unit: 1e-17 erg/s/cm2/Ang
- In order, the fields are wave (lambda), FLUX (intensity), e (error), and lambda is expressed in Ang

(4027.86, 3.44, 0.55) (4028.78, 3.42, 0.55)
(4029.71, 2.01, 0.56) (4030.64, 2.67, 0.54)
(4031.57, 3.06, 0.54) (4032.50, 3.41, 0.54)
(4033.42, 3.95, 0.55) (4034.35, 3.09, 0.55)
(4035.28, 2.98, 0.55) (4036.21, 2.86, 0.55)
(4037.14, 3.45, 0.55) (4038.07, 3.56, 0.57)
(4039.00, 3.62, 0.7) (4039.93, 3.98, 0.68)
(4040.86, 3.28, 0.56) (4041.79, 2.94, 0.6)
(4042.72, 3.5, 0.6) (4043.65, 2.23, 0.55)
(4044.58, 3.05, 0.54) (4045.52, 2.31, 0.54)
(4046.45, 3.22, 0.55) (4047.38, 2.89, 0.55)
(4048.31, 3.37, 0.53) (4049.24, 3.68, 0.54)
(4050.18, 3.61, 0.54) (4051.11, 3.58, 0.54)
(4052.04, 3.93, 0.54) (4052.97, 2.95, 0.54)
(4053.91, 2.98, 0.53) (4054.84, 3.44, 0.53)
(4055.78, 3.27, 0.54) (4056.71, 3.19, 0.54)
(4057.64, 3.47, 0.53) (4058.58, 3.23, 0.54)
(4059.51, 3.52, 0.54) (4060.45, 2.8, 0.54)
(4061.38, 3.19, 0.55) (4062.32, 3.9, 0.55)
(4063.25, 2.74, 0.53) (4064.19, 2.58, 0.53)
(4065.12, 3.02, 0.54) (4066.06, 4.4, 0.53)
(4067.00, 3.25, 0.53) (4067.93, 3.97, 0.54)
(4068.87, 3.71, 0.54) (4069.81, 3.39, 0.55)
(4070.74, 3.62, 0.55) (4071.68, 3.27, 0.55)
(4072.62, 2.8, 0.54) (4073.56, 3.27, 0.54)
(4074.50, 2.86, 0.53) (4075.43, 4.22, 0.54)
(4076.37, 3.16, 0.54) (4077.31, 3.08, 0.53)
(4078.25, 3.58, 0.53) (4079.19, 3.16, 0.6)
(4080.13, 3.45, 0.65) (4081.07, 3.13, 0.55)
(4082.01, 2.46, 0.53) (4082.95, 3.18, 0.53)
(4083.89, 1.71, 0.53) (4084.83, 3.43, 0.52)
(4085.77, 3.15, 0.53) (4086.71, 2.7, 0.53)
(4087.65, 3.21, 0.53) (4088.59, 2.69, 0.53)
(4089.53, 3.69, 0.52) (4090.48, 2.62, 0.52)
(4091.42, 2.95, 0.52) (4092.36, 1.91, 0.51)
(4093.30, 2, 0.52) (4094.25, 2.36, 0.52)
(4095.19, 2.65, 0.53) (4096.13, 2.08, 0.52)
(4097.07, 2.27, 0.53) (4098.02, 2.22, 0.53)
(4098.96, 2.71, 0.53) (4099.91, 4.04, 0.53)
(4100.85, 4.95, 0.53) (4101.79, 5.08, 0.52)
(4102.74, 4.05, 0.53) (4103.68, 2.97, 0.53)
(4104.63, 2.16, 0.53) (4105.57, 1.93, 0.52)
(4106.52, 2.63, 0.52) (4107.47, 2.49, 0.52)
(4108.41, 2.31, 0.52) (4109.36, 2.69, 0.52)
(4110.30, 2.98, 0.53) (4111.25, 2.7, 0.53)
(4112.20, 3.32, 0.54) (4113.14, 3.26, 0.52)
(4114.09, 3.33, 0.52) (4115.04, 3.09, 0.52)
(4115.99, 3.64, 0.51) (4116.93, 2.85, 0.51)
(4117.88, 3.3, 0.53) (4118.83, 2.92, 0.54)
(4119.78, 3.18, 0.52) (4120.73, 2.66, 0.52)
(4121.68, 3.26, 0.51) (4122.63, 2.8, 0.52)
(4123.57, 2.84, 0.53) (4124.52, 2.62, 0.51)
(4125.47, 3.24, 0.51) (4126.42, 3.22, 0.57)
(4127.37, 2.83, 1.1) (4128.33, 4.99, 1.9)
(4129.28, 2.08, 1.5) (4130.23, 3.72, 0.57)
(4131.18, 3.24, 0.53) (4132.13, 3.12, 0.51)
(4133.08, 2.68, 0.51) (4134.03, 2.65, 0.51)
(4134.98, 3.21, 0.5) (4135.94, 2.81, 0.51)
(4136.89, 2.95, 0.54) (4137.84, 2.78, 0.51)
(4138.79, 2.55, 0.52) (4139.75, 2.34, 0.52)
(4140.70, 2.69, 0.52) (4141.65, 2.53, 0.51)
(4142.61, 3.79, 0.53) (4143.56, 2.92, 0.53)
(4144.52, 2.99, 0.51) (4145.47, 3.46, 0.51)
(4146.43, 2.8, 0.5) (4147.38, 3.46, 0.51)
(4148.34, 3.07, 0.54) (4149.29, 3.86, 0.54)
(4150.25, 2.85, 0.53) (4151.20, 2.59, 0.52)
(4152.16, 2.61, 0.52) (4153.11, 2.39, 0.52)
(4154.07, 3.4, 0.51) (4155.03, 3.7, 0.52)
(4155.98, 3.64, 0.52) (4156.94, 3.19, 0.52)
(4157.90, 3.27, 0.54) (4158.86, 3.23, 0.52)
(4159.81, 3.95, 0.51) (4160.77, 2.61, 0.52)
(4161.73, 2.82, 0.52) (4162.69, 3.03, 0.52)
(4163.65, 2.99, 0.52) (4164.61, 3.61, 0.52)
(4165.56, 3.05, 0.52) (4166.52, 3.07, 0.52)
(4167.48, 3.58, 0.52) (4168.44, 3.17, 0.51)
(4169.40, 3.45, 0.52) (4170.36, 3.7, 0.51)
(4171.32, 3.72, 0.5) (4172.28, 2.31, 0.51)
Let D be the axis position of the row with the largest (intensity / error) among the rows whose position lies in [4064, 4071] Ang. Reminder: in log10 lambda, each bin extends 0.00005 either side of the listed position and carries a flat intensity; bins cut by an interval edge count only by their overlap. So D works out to 4066.06 Ang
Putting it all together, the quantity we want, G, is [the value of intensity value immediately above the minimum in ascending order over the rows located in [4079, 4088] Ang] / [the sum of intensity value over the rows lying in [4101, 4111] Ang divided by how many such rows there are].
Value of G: 0.84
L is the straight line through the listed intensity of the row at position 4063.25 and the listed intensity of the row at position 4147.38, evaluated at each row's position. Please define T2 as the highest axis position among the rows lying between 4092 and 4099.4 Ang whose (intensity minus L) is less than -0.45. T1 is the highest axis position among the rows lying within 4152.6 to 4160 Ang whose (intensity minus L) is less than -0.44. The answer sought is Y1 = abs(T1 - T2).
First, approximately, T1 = 4153.11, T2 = 4098.02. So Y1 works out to 55.1 Ang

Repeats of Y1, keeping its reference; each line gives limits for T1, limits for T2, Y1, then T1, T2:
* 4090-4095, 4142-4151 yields 56.0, 4094.25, 4150.25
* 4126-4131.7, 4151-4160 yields 23.8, 4129.28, 4153.11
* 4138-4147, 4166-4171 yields 22.0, 4146.43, 4168.44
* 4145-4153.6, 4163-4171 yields 15.3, 4153.11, 4168.44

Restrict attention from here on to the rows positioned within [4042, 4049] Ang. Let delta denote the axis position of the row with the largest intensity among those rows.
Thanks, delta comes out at 4042.72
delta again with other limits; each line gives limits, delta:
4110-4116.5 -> 4115.99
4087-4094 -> 4089.53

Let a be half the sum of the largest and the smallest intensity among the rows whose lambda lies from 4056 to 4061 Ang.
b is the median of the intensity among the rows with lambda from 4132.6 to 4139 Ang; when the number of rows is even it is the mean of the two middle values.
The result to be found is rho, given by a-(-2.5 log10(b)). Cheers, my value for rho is 4.27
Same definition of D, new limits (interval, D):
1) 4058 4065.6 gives 4062.32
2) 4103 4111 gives 4110.30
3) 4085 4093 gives 4089.53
